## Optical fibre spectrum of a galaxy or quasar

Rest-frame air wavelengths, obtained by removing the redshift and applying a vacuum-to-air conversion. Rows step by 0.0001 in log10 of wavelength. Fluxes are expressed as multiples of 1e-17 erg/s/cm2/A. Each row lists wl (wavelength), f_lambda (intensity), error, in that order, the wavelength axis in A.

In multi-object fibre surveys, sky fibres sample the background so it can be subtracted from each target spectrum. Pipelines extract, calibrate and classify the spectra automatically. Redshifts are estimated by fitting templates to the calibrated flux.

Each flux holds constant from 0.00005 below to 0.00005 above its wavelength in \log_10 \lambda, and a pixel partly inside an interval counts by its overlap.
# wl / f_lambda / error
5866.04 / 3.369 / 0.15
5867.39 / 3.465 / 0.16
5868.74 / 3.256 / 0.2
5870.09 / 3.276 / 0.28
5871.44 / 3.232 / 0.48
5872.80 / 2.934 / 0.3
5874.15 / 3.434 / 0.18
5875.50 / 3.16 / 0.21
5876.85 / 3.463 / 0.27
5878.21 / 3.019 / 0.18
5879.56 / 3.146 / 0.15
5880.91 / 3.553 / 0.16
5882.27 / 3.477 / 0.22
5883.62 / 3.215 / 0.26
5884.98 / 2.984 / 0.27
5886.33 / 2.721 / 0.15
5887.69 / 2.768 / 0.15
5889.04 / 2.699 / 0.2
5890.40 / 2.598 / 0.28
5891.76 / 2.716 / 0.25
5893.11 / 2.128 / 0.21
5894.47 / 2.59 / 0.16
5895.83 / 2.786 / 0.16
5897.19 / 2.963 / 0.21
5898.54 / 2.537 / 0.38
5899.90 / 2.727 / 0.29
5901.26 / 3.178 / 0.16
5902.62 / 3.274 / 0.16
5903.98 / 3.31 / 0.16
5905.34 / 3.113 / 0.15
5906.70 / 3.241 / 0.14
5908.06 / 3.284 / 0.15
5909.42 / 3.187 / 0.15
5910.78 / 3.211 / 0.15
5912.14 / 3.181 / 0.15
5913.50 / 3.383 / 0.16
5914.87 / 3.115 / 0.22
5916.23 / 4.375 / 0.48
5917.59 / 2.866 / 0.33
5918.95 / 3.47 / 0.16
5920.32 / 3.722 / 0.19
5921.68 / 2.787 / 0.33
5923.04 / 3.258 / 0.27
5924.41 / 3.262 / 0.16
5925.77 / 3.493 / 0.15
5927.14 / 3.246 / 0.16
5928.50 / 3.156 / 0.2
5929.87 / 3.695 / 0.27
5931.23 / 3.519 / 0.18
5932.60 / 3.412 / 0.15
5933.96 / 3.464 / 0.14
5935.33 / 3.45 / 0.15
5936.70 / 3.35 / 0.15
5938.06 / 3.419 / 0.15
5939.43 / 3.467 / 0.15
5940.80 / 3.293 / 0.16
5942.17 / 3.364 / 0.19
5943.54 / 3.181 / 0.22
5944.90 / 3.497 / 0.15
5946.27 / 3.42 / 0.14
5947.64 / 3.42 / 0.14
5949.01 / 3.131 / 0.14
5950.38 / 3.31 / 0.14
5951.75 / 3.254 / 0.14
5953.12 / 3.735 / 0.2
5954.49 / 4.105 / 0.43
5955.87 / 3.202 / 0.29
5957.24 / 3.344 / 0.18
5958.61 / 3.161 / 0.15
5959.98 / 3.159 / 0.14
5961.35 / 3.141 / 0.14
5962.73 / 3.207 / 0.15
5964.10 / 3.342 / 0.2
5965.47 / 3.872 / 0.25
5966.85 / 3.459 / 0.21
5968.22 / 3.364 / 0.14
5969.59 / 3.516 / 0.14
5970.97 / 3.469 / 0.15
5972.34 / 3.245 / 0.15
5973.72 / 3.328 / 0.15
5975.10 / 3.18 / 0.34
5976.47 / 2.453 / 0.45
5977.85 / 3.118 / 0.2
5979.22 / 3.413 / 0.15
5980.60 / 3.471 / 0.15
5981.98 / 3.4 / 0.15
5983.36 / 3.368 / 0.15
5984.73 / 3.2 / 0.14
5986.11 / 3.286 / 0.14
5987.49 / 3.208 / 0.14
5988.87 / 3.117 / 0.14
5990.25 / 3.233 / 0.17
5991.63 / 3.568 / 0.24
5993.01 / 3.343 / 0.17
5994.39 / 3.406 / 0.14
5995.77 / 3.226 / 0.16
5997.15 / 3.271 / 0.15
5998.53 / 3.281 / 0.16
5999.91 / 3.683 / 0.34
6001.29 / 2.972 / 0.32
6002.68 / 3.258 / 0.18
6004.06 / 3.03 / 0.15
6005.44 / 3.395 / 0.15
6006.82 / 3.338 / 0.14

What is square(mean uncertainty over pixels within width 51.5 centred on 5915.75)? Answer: 0.040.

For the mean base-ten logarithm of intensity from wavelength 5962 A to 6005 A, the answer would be 0.517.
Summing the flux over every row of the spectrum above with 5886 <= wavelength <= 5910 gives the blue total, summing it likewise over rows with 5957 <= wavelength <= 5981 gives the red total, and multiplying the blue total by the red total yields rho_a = 3070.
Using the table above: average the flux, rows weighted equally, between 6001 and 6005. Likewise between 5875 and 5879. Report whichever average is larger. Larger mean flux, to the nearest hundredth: 3.21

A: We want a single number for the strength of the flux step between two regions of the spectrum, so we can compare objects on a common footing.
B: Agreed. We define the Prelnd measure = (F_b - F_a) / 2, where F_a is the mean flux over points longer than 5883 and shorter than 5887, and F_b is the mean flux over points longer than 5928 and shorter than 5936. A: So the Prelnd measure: 0.24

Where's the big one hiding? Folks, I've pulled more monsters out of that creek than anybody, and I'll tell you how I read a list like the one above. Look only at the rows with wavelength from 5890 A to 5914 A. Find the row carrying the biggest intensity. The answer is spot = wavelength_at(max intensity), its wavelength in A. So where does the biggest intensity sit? 5913.50 A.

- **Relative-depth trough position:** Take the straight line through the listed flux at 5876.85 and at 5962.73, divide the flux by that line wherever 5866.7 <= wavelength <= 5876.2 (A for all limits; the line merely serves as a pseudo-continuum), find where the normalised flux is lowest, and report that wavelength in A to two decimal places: 5872.80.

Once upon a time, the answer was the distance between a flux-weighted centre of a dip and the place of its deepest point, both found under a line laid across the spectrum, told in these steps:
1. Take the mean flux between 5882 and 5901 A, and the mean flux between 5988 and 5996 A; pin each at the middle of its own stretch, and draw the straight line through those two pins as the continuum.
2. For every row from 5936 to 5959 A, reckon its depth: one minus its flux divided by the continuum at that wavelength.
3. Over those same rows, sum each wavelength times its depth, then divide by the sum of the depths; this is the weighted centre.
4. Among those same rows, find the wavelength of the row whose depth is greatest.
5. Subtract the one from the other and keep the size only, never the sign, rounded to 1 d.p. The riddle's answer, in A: 11.4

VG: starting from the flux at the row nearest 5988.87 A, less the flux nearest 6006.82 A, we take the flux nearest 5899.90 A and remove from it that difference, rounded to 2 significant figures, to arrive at 2.9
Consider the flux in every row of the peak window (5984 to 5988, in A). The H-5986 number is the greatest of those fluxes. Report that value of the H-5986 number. 3.286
